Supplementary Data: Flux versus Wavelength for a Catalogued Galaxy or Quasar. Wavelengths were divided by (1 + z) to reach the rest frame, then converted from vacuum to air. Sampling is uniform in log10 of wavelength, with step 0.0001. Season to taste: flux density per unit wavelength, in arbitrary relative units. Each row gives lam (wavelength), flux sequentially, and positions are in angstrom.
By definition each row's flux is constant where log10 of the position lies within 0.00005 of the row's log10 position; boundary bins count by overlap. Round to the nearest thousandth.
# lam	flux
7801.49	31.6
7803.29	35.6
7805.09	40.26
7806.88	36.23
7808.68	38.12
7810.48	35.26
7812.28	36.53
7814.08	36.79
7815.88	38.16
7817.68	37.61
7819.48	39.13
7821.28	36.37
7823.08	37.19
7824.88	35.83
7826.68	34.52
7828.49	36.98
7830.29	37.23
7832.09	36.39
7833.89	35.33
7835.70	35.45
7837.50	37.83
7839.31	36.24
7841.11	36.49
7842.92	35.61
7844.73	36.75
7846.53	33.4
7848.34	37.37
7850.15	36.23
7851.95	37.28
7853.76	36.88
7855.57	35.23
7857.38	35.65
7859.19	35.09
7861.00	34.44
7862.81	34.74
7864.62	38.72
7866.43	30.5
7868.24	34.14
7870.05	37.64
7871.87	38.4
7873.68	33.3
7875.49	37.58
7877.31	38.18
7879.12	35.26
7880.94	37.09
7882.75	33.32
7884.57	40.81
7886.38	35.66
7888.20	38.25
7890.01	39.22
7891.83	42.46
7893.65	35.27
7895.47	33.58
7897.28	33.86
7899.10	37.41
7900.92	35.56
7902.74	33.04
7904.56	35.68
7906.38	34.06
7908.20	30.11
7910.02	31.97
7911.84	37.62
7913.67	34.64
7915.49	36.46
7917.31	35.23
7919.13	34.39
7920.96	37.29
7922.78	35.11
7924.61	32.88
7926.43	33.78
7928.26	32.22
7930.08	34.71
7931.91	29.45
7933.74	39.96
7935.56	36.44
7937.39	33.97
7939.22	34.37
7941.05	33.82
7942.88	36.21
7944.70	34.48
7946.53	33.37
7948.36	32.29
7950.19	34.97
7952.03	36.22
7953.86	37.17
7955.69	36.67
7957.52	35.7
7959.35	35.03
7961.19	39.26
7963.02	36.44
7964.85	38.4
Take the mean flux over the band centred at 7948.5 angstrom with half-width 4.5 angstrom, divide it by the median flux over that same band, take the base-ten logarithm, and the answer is -0.003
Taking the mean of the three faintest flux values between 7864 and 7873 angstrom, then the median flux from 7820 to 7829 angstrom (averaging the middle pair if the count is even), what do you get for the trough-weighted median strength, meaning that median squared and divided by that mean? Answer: 38.8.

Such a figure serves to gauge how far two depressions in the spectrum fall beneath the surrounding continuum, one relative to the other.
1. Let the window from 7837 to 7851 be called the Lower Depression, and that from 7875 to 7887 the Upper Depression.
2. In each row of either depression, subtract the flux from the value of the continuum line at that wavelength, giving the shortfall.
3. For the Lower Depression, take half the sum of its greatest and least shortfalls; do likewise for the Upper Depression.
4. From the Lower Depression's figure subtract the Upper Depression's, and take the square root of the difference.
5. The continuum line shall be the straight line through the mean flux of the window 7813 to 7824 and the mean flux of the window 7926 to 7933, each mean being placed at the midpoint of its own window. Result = 1.8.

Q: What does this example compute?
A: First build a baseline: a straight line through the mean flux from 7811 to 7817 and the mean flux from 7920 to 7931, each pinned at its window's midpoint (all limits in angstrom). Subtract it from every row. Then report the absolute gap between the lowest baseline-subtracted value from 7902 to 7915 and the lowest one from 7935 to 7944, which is 4.5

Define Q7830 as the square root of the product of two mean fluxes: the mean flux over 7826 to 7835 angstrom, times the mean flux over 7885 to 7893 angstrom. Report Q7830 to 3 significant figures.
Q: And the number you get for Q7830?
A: 37.5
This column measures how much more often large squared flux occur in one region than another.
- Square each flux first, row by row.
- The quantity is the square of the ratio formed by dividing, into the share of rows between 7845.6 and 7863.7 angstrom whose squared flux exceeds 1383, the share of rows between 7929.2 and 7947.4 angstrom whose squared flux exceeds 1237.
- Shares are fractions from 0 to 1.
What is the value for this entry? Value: 0.44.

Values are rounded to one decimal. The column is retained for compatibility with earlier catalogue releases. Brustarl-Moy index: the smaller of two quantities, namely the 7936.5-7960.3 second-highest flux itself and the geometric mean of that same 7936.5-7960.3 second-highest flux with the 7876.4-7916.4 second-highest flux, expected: 36.7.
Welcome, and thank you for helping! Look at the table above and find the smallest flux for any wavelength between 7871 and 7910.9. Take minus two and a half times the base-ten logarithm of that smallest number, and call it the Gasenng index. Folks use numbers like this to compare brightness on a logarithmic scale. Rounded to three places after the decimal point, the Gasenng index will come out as -3.697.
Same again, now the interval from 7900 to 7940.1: -3.673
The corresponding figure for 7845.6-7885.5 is -3.711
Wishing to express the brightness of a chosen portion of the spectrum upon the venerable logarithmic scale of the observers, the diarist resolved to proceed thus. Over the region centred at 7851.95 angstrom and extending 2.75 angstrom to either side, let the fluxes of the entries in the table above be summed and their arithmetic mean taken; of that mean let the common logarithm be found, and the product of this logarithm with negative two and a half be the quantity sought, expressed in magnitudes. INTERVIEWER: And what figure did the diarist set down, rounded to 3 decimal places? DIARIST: -3.915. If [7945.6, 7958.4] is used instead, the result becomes -3.866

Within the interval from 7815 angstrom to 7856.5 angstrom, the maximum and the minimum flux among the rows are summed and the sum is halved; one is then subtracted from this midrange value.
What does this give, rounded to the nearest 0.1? 35.3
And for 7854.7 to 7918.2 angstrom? 35.3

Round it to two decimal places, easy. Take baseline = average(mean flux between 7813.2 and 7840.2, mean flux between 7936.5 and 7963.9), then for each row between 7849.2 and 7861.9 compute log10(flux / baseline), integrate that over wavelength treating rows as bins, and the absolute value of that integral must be 0.03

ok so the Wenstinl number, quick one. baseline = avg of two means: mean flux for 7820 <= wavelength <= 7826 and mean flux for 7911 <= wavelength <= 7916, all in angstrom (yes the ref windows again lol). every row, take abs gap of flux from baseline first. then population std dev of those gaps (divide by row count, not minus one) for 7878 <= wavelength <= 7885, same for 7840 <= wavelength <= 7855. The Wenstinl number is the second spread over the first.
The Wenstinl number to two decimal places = 0.57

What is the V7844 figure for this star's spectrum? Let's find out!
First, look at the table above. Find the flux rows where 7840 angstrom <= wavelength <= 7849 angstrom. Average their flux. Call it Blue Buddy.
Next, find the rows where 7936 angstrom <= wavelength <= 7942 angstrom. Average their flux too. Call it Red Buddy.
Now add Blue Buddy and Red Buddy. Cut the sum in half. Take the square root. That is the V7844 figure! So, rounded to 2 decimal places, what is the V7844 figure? 5.92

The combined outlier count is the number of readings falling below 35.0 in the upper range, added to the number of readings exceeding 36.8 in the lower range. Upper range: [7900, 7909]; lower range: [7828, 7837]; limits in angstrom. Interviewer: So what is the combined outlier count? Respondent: 5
